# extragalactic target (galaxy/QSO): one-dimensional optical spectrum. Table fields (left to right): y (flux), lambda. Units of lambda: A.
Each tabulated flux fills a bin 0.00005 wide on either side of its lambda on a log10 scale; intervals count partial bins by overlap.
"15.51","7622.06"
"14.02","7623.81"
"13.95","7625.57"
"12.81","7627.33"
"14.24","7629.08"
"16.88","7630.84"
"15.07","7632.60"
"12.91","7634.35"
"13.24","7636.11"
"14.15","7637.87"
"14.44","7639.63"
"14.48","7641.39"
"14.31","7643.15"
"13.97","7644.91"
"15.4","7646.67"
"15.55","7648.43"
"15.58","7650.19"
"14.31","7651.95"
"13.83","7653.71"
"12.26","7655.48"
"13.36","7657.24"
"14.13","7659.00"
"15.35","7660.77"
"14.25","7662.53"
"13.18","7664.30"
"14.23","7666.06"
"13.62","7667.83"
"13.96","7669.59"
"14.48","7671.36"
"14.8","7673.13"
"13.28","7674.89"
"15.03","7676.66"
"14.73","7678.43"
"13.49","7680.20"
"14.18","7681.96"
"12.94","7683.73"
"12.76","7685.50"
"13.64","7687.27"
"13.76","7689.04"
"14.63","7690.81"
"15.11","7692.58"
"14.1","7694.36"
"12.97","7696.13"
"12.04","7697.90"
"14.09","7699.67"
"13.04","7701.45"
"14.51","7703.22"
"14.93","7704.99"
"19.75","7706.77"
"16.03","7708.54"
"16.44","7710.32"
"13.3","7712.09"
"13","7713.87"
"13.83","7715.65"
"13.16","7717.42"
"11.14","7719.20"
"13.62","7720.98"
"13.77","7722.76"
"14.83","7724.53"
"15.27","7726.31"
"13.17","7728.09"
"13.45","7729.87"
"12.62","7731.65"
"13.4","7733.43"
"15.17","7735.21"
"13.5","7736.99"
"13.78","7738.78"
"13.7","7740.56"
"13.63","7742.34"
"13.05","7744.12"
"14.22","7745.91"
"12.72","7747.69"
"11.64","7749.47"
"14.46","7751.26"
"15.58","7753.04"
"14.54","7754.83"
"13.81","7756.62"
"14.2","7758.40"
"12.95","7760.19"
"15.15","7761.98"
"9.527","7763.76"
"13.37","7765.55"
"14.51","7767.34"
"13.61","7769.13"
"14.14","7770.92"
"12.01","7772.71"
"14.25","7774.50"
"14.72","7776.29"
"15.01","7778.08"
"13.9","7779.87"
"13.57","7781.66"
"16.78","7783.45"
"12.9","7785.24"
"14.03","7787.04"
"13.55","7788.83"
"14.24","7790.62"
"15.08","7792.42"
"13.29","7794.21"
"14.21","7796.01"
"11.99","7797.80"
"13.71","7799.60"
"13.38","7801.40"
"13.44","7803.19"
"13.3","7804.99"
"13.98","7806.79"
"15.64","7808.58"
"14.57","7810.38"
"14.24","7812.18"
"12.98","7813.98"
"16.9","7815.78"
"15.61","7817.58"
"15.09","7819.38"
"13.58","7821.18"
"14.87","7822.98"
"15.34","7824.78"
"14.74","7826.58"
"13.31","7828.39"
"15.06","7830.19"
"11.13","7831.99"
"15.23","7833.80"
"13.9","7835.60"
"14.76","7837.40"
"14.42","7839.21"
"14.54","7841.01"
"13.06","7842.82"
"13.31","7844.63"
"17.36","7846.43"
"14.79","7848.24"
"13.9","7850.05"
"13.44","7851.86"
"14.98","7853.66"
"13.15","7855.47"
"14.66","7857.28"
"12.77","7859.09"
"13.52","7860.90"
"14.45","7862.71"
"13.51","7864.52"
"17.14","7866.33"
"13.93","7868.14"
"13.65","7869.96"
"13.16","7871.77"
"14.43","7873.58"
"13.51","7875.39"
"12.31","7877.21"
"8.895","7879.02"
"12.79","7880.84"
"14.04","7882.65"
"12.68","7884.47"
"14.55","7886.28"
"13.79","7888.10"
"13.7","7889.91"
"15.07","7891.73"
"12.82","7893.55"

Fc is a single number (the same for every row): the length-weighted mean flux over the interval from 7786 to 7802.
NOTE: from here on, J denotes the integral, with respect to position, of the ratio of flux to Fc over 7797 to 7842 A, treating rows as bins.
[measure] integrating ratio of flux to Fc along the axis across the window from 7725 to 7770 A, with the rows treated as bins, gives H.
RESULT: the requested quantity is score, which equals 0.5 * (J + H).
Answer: 45.8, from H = 44.8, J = 46.7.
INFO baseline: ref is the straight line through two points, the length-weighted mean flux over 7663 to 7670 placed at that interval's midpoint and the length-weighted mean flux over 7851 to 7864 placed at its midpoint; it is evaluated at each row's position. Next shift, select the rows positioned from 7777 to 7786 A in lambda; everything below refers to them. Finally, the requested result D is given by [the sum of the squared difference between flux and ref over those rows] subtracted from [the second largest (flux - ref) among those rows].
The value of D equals -9.9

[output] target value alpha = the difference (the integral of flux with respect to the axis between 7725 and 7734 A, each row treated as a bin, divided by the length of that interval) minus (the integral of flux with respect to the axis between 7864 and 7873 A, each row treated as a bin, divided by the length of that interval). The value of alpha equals -0.67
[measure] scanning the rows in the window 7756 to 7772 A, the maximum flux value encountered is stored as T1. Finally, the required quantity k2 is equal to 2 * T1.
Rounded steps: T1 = 15.15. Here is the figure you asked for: 30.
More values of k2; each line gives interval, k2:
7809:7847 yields 35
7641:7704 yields 31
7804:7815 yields 31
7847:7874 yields 34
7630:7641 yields 34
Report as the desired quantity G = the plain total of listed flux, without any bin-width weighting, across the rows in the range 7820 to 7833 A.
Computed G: 98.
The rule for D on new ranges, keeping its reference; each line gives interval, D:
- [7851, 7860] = -3.0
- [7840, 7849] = -13.7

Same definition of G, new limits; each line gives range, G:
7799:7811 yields 98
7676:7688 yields 97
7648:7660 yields 99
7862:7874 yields 100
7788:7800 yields 96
